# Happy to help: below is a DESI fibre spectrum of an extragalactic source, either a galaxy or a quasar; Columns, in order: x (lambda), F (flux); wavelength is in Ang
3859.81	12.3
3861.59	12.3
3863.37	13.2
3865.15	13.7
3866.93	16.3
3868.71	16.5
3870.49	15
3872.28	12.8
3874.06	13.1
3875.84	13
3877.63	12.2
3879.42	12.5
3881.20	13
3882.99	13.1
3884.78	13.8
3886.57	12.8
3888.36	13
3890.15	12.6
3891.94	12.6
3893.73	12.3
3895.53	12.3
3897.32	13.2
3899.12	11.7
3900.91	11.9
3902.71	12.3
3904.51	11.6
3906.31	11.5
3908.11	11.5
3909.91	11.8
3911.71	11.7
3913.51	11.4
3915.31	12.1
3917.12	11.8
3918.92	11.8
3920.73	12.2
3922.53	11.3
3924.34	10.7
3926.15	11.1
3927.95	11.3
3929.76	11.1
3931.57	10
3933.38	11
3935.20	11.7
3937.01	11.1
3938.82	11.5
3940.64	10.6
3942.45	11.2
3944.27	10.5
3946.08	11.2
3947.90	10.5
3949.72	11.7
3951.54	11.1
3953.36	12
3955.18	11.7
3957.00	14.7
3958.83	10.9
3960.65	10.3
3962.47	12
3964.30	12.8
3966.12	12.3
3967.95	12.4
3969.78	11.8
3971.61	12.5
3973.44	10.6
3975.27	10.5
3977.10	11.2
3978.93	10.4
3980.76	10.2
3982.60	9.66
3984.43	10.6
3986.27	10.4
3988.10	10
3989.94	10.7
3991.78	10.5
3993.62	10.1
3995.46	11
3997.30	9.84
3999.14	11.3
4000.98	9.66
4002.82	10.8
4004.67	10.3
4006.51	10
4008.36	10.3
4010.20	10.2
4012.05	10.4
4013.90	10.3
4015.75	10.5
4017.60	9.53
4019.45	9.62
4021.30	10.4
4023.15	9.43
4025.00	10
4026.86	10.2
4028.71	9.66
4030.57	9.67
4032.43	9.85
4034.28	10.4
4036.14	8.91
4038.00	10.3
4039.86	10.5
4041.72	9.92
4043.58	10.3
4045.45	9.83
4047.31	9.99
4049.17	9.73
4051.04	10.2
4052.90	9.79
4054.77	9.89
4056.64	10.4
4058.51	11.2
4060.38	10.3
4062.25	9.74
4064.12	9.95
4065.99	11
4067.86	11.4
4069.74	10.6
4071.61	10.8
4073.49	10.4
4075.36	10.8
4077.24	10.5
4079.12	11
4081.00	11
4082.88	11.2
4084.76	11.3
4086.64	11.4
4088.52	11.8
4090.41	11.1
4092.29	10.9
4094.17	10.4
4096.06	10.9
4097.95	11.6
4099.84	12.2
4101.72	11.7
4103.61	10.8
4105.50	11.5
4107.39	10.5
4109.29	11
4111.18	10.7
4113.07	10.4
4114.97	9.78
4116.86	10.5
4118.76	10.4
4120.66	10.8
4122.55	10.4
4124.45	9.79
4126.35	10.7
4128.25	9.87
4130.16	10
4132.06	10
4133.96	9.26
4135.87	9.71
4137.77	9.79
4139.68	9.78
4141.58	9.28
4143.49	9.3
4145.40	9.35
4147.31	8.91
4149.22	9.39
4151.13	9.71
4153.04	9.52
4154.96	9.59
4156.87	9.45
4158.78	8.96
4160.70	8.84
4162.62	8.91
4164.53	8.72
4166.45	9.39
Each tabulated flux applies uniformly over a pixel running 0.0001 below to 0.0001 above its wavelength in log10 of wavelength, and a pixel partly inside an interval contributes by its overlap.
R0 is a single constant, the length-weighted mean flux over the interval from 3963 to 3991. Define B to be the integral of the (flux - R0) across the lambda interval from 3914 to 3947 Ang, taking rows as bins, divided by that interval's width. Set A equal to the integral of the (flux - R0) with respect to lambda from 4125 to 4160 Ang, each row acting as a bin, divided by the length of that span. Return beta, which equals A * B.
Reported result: -0.2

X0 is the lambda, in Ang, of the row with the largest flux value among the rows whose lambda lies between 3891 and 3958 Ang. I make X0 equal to 3957.00 Ang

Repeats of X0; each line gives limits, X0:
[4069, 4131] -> 4099.84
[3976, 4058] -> 3999.14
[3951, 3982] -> 3957.00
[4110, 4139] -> 4120.66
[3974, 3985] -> 3977.10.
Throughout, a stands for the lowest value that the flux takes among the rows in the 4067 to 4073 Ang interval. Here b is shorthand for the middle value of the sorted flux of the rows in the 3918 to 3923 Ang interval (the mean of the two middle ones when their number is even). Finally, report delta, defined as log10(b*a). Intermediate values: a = 10.6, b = 11.8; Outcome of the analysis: 2.10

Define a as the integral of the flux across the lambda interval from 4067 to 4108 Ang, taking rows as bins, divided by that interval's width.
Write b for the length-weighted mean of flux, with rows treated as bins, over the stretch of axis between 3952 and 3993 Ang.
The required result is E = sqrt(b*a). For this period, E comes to 11.2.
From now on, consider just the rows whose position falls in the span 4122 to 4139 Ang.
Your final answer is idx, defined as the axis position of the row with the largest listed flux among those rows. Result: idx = 4126.35 Ang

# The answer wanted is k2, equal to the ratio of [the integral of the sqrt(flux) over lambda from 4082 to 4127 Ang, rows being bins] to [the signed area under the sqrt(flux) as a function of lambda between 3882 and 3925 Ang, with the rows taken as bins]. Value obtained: 0.99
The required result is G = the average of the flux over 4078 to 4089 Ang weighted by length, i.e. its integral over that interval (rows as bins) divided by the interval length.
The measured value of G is 11.3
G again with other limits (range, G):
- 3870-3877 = 13.3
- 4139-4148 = 9.3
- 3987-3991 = 10.4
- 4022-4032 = 9.8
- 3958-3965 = 11.5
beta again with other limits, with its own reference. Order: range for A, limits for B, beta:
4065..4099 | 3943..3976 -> 0.0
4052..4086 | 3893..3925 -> -0.3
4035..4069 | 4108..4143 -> 0.9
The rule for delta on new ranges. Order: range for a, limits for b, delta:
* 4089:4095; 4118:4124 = 2.03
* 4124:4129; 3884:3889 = 2.10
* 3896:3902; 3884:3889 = 2.18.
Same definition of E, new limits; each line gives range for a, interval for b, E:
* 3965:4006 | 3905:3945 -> 11.0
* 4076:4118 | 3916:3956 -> 11.1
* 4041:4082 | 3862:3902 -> 11.7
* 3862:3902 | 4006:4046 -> 11.5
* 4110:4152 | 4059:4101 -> 10.4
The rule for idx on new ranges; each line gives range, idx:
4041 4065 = 4058.51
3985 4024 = 3999.14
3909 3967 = 3957.00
